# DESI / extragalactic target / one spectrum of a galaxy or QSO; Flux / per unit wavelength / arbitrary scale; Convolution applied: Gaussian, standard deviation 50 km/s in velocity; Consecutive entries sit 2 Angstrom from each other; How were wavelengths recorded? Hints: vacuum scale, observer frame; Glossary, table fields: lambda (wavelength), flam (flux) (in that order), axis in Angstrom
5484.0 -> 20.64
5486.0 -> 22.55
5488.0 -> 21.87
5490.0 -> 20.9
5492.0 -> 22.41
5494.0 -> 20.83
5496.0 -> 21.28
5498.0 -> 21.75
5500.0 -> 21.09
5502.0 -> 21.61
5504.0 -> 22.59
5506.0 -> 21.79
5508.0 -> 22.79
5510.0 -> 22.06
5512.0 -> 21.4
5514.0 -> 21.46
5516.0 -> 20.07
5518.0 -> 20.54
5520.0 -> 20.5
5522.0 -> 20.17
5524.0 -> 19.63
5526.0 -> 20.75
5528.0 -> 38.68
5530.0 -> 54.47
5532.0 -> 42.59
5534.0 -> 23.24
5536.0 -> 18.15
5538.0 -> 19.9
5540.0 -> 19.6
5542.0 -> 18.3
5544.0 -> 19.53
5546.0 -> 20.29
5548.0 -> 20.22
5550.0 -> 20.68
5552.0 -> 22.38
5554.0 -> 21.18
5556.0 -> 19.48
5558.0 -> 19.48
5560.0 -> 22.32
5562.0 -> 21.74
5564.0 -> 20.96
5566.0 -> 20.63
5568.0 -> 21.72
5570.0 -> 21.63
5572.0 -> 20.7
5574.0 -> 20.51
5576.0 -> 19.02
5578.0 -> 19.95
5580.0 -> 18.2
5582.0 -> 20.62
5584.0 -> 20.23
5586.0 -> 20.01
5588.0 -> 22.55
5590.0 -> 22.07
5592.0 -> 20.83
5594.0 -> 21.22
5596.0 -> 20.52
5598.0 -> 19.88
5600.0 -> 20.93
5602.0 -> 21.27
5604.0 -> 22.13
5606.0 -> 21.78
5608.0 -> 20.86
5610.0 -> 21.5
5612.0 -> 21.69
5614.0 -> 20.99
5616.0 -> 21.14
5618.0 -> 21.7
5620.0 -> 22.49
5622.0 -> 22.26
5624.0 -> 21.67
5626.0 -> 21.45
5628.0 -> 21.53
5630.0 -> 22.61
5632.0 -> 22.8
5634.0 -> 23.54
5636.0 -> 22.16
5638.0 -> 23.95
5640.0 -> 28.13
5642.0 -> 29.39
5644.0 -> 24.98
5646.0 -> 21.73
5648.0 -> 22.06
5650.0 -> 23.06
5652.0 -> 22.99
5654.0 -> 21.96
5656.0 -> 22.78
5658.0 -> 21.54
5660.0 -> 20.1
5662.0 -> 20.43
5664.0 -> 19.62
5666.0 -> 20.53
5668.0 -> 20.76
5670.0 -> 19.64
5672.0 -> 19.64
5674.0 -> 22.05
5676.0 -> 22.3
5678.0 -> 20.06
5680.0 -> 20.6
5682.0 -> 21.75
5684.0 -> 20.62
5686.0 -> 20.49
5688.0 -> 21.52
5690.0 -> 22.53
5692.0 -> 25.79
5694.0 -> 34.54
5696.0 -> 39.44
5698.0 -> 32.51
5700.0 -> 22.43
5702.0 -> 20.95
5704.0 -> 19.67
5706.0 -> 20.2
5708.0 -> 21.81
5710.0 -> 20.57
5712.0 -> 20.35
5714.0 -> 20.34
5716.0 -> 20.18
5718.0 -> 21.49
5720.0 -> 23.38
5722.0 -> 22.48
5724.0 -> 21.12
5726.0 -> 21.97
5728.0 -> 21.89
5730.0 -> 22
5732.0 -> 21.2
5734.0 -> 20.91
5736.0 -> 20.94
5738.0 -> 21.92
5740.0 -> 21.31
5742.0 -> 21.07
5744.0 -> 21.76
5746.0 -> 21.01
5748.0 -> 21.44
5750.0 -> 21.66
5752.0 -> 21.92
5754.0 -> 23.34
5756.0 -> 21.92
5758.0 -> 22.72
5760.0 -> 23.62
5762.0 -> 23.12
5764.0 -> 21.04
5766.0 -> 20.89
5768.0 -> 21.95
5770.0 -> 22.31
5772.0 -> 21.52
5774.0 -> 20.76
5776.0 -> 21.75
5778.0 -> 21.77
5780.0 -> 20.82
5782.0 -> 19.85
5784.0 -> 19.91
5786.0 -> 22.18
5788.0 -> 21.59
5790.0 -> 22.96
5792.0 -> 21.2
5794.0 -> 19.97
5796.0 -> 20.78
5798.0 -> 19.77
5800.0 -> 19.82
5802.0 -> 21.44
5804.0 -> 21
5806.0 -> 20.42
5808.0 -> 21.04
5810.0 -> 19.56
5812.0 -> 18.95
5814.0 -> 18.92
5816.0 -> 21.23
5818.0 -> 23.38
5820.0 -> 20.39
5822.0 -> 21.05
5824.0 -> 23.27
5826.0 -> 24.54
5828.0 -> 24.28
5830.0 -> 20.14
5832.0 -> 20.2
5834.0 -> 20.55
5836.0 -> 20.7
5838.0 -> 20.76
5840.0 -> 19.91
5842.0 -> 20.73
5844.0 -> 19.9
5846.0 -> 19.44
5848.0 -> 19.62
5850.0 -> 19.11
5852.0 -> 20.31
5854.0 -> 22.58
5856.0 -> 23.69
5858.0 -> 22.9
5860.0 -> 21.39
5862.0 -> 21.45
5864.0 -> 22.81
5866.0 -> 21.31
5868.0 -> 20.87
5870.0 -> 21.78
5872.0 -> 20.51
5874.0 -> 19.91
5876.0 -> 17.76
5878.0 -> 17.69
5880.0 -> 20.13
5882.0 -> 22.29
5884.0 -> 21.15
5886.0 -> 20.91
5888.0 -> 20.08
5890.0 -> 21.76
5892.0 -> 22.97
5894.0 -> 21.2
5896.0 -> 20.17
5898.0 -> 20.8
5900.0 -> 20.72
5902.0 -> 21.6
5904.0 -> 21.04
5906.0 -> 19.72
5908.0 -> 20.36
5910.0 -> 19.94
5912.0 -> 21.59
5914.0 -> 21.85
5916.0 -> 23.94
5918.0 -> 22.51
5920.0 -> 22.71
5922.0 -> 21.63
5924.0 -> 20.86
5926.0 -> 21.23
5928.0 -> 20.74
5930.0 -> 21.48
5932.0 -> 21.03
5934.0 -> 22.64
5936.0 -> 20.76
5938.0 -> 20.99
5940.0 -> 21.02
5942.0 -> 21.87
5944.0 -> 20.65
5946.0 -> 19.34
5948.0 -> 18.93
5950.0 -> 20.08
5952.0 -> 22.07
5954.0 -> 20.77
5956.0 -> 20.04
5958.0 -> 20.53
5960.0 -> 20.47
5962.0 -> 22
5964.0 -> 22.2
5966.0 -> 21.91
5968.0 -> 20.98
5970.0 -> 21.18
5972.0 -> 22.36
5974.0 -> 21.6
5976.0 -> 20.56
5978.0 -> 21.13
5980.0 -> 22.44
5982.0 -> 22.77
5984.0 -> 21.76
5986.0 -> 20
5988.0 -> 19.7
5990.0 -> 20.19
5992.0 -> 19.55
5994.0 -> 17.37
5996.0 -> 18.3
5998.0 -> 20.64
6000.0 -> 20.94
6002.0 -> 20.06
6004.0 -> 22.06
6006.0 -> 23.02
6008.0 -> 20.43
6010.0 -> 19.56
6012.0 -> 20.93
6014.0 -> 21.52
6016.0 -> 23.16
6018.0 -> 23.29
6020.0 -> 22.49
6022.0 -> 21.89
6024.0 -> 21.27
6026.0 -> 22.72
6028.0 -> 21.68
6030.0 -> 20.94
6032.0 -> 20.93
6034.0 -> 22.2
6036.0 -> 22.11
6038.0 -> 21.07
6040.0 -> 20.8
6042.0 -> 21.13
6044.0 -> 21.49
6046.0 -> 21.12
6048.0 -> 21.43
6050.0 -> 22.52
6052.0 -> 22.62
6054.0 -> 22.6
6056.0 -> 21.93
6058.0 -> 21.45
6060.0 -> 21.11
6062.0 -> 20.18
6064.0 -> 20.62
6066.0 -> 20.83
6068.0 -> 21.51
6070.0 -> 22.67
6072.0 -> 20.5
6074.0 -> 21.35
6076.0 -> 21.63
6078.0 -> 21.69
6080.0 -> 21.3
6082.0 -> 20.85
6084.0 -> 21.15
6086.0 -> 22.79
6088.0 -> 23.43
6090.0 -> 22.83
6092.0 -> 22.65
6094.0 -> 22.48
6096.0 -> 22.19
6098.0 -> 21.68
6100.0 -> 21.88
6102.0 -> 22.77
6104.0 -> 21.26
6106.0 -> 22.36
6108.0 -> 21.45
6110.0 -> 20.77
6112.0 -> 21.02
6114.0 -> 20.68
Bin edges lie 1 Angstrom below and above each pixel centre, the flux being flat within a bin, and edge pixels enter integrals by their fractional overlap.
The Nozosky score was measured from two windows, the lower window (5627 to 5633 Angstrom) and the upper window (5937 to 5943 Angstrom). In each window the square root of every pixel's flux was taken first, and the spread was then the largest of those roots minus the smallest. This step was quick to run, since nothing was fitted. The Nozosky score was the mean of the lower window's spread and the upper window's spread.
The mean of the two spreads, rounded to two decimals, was 0.11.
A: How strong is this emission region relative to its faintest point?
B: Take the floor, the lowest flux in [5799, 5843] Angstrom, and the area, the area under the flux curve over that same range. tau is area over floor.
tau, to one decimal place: 48.9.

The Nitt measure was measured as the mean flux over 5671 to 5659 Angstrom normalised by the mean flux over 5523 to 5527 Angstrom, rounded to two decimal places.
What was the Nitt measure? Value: 1.00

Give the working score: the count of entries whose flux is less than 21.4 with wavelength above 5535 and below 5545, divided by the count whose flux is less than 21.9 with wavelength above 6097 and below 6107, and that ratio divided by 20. 0.08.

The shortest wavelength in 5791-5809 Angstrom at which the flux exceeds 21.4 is 5802.0 Angstrom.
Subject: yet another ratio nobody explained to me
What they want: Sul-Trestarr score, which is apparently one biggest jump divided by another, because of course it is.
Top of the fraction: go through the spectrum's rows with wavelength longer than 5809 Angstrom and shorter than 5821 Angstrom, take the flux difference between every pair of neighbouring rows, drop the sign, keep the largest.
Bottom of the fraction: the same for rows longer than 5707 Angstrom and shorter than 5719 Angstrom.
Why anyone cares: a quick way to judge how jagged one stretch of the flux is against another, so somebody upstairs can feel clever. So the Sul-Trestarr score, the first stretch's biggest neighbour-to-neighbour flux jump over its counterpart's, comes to 2.28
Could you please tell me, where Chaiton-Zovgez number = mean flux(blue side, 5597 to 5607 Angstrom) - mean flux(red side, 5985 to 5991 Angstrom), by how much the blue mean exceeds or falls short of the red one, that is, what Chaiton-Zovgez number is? 1.2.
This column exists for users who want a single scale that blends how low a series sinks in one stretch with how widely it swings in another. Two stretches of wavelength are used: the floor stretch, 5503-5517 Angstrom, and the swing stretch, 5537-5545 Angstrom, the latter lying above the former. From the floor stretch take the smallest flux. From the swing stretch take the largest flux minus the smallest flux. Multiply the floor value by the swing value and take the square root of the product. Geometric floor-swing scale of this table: 5.7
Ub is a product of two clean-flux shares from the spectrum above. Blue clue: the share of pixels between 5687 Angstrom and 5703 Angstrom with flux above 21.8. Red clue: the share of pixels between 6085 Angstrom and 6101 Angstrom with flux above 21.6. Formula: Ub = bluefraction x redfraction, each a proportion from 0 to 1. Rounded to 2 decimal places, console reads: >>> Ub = 0.75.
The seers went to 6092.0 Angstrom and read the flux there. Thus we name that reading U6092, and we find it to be 22.65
